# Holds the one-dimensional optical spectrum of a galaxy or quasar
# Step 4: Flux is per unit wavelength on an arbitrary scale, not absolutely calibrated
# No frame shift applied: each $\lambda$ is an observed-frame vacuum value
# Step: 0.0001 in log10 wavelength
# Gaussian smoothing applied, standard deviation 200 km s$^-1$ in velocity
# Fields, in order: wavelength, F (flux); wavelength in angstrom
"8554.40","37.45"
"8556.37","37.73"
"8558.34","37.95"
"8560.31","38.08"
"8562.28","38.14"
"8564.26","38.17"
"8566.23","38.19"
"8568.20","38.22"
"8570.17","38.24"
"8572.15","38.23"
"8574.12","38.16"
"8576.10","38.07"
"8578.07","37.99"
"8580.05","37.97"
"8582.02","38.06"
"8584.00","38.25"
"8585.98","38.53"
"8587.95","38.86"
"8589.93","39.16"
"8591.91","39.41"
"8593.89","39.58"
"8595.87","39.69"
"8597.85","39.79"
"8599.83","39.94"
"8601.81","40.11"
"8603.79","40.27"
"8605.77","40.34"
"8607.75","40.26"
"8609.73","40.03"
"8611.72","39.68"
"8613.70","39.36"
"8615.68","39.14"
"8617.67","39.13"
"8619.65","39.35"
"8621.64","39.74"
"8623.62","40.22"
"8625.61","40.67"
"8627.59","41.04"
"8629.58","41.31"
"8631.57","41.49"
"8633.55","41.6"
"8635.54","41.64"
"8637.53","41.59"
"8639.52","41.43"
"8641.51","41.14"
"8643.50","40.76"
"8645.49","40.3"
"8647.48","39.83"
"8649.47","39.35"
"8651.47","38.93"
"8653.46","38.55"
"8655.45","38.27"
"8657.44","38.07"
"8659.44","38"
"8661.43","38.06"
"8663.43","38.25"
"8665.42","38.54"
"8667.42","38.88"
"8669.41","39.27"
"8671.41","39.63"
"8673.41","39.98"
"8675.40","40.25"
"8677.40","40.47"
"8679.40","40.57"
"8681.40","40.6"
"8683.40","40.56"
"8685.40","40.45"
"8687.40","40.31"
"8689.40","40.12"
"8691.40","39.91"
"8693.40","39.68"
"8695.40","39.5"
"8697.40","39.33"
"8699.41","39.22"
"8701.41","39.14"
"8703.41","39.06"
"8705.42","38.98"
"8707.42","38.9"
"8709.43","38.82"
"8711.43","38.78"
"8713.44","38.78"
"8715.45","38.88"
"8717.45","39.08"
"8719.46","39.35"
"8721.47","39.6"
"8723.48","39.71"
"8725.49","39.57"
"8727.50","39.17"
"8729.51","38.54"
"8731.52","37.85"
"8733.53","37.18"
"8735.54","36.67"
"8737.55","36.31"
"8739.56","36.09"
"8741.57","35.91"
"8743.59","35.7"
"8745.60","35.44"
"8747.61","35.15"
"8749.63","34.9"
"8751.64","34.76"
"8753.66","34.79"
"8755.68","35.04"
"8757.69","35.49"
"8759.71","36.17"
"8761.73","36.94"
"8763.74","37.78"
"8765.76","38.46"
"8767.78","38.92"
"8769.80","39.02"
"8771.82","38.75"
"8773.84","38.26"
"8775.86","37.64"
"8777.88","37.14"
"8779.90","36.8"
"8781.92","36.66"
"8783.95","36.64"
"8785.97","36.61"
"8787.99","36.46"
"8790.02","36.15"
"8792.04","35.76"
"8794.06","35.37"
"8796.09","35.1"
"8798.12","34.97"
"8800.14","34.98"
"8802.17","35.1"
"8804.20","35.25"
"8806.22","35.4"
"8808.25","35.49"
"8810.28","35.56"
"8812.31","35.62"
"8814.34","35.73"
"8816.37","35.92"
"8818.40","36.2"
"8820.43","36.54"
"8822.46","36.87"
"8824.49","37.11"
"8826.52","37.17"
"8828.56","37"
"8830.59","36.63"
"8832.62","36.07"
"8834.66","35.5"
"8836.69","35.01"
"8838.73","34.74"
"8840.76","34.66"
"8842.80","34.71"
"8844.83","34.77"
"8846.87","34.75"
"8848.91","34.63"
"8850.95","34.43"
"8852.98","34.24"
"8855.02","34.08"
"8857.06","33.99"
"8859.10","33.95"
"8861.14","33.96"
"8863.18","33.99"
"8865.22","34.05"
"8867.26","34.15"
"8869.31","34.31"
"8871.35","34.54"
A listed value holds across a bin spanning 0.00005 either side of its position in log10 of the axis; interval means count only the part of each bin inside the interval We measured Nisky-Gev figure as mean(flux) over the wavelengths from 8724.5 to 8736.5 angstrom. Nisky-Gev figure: 38.2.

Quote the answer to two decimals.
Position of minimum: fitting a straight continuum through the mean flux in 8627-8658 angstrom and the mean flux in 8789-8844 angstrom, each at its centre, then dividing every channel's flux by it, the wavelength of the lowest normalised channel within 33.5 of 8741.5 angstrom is 8751.64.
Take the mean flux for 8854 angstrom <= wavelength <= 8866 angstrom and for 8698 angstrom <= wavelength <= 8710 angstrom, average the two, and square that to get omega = 1333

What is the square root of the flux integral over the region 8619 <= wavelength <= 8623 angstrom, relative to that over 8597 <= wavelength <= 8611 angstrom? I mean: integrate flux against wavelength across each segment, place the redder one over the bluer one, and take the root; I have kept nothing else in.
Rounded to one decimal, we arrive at 0.5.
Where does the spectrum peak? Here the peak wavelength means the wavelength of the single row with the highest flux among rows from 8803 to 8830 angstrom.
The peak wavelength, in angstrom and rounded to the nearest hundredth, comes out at 8826.52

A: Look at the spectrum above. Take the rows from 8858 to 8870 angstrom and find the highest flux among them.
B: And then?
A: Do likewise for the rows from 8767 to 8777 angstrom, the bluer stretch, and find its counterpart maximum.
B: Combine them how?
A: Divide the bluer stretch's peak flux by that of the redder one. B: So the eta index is 1.137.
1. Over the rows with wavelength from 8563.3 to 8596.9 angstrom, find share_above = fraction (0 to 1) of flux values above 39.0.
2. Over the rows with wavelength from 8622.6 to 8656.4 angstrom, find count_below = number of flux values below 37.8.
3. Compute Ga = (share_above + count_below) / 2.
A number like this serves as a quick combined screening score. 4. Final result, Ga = 0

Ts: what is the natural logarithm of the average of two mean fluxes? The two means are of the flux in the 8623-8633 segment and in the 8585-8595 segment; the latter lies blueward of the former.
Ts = 3.69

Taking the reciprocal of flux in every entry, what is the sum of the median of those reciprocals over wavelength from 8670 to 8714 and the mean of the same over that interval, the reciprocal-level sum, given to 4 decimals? 0.0504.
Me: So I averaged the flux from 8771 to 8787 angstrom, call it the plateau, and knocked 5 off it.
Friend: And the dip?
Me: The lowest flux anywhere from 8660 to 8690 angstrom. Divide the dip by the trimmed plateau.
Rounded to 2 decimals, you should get 1.18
